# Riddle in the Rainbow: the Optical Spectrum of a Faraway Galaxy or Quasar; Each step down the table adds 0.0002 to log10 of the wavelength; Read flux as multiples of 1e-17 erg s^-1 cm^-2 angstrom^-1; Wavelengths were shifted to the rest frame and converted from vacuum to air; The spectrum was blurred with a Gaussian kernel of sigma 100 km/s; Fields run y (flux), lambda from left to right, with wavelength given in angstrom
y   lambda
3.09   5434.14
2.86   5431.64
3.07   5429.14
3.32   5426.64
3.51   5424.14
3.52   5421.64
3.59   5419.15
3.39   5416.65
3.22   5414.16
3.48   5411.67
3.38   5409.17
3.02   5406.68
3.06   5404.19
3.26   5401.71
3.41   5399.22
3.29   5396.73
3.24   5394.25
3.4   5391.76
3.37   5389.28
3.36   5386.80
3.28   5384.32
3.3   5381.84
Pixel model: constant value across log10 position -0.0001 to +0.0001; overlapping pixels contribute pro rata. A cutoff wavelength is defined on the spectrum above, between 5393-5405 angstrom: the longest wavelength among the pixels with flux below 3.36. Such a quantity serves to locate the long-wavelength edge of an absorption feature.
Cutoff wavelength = 5404.19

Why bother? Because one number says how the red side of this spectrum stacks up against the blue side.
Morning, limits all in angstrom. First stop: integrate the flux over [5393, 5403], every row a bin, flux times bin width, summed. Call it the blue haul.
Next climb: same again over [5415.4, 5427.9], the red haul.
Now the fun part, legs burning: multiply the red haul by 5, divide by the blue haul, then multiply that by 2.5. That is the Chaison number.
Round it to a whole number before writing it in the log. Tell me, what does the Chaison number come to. 16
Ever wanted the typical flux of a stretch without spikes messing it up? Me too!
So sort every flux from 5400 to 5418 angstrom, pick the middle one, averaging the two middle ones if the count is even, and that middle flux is 3.26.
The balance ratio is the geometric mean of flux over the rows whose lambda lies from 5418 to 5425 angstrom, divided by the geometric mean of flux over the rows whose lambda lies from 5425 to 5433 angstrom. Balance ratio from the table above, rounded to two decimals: 1.15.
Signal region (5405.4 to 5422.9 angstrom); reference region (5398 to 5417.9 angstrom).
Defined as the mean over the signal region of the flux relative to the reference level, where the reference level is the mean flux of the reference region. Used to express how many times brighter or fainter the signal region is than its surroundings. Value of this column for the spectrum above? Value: 1.03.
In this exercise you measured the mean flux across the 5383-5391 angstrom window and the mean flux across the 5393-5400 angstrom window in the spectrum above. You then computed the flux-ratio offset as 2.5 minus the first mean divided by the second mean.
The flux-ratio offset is 1.49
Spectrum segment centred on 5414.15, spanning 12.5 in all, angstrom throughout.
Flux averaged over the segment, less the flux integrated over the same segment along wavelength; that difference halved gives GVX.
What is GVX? -20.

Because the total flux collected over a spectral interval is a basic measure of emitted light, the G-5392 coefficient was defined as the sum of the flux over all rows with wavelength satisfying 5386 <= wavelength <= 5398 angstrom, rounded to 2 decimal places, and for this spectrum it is 16.66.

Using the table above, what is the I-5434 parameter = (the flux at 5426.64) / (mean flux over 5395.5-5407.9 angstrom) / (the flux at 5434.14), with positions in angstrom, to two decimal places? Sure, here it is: 0.33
